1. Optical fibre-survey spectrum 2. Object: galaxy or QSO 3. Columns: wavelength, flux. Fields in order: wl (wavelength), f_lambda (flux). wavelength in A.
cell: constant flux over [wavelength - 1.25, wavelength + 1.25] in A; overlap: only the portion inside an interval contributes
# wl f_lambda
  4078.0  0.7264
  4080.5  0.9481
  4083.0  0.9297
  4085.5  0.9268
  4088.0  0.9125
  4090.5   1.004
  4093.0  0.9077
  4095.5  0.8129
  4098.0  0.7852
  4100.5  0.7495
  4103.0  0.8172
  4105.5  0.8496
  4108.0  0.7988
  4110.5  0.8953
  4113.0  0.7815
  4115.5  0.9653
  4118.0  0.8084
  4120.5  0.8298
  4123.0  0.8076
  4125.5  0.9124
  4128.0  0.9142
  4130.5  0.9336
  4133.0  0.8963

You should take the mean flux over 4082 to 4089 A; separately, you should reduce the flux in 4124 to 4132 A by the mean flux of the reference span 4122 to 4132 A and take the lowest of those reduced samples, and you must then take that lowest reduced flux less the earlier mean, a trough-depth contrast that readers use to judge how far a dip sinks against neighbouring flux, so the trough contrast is -0.90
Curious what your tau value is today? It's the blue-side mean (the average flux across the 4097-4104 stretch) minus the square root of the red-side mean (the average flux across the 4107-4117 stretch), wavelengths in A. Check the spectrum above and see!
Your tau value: -0.14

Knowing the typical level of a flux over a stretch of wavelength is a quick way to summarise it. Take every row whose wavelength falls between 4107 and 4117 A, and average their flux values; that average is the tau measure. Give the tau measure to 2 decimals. 0.86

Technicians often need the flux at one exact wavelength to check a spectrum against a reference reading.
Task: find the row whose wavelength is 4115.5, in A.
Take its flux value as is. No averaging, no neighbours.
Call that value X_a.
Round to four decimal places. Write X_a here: 0.9653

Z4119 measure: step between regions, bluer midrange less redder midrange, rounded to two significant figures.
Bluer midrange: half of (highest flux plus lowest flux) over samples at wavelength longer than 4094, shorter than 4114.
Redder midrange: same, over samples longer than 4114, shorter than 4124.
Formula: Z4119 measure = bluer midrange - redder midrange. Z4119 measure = -0.064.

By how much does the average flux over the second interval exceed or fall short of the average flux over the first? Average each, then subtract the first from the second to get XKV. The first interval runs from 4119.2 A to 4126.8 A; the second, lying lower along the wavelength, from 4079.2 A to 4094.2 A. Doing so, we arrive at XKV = 0.09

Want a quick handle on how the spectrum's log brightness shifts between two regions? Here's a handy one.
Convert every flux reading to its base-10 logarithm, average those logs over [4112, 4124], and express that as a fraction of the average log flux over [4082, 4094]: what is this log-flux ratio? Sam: 2.7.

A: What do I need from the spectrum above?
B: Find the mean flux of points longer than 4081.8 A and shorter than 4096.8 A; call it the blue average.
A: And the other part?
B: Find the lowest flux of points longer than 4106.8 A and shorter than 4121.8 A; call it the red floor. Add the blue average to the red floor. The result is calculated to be 1.70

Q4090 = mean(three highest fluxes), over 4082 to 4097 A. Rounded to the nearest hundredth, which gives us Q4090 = 0.95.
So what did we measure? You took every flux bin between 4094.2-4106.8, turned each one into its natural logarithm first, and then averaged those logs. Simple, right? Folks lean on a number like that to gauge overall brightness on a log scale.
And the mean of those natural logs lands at -0.220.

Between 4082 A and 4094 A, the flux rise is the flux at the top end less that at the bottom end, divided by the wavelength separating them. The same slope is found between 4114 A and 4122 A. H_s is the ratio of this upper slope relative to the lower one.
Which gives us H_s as 12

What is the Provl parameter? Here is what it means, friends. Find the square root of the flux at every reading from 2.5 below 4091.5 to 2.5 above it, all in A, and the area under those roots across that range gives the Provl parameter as 4.89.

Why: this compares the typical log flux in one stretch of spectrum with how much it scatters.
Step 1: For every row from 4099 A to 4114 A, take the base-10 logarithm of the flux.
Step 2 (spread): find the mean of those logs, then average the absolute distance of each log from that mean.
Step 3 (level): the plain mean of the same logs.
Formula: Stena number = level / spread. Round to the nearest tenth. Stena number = -4.3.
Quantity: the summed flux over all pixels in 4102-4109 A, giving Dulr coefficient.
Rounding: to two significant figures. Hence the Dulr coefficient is 2.5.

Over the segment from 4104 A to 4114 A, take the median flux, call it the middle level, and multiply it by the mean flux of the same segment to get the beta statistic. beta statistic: 0.69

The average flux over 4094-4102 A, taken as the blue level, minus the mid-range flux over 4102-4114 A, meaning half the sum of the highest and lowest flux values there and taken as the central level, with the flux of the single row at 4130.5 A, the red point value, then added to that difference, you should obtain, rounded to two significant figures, 0.88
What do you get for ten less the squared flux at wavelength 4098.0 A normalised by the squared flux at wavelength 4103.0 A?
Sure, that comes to 9.08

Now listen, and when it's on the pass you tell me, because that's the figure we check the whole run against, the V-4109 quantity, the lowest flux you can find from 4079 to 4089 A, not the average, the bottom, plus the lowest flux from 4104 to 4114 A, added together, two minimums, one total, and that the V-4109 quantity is 1.69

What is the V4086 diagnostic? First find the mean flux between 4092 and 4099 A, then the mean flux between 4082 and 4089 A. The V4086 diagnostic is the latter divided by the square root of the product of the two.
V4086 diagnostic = 1.05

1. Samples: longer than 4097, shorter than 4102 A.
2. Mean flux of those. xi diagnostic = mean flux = 0.77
